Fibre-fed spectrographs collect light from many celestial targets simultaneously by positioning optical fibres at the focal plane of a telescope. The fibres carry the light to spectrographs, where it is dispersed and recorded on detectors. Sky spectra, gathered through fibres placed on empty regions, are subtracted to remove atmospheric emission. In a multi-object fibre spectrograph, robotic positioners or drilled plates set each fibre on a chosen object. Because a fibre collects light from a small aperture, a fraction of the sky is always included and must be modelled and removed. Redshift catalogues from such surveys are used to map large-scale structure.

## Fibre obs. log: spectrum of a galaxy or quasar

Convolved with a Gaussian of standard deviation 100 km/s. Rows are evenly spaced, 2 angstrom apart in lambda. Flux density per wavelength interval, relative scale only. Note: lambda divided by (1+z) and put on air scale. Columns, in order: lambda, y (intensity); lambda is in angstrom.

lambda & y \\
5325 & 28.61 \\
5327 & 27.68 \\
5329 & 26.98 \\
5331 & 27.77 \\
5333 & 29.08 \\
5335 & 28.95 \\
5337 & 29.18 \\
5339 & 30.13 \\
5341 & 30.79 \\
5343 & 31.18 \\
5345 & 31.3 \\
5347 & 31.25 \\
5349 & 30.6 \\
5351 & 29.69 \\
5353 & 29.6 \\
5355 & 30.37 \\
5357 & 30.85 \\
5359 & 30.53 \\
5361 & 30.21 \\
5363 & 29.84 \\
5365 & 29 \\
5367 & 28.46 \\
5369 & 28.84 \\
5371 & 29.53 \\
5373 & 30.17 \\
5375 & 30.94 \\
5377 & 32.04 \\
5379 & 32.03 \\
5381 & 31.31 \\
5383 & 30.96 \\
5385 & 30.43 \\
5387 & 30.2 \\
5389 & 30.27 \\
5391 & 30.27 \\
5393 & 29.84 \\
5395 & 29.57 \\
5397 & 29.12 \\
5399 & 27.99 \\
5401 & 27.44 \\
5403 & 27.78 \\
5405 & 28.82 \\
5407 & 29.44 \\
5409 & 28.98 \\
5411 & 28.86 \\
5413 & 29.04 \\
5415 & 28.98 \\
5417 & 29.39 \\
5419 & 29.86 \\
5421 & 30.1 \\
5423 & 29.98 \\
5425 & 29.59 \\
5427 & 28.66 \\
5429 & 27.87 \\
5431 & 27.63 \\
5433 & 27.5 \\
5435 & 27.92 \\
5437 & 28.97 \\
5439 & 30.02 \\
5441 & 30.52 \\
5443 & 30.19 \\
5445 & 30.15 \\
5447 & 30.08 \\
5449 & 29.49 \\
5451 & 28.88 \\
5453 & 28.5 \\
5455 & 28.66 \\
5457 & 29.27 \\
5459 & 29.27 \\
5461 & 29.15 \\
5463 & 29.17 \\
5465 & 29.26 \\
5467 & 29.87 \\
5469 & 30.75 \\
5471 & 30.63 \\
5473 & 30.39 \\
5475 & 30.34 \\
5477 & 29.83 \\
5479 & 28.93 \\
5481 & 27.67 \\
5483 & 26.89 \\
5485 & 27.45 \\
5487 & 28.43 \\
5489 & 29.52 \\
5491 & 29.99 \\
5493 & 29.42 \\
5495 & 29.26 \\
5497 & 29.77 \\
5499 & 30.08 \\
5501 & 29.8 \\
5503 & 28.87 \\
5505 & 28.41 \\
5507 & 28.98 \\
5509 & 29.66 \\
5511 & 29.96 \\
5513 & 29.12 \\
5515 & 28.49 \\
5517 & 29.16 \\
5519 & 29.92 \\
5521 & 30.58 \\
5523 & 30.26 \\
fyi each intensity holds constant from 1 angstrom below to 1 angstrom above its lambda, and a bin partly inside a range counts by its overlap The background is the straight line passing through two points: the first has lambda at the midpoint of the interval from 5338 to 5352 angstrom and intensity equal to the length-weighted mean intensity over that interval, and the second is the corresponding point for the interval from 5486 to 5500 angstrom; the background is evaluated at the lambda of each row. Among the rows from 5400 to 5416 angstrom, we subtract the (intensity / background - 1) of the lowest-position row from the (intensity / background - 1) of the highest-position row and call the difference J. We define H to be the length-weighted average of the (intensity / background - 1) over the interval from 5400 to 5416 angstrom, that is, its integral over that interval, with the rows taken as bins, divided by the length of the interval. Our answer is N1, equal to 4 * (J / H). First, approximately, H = -0.050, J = 0.055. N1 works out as -4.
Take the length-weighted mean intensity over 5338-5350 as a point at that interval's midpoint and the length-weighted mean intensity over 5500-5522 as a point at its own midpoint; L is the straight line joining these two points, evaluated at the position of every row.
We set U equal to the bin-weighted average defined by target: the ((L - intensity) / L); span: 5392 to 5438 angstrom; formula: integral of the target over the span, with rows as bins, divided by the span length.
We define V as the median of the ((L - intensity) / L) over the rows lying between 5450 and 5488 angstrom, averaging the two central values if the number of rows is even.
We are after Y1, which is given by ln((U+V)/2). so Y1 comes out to -3.4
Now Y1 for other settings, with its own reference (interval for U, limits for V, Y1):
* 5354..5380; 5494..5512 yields -6.0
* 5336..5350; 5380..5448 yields -4.0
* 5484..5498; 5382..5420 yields -3.8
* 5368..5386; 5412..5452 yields -4.7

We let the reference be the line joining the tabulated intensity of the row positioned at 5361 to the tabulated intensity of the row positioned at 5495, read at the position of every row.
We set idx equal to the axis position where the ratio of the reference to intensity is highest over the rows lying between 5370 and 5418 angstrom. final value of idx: 5401 angstrom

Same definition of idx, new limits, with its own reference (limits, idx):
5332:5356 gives 5335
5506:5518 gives 5515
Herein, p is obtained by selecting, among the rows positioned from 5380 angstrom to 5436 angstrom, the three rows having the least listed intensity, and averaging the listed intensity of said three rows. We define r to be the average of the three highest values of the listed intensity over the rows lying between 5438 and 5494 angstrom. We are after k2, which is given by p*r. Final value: 843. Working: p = 27.52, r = 30.6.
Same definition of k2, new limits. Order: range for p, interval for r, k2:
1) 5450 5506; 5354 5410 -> 869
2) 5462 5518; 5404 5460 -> 828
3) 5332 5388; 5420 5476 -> 881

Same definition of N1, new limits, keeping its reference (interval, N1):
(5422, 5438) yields 2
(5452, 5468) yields -10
